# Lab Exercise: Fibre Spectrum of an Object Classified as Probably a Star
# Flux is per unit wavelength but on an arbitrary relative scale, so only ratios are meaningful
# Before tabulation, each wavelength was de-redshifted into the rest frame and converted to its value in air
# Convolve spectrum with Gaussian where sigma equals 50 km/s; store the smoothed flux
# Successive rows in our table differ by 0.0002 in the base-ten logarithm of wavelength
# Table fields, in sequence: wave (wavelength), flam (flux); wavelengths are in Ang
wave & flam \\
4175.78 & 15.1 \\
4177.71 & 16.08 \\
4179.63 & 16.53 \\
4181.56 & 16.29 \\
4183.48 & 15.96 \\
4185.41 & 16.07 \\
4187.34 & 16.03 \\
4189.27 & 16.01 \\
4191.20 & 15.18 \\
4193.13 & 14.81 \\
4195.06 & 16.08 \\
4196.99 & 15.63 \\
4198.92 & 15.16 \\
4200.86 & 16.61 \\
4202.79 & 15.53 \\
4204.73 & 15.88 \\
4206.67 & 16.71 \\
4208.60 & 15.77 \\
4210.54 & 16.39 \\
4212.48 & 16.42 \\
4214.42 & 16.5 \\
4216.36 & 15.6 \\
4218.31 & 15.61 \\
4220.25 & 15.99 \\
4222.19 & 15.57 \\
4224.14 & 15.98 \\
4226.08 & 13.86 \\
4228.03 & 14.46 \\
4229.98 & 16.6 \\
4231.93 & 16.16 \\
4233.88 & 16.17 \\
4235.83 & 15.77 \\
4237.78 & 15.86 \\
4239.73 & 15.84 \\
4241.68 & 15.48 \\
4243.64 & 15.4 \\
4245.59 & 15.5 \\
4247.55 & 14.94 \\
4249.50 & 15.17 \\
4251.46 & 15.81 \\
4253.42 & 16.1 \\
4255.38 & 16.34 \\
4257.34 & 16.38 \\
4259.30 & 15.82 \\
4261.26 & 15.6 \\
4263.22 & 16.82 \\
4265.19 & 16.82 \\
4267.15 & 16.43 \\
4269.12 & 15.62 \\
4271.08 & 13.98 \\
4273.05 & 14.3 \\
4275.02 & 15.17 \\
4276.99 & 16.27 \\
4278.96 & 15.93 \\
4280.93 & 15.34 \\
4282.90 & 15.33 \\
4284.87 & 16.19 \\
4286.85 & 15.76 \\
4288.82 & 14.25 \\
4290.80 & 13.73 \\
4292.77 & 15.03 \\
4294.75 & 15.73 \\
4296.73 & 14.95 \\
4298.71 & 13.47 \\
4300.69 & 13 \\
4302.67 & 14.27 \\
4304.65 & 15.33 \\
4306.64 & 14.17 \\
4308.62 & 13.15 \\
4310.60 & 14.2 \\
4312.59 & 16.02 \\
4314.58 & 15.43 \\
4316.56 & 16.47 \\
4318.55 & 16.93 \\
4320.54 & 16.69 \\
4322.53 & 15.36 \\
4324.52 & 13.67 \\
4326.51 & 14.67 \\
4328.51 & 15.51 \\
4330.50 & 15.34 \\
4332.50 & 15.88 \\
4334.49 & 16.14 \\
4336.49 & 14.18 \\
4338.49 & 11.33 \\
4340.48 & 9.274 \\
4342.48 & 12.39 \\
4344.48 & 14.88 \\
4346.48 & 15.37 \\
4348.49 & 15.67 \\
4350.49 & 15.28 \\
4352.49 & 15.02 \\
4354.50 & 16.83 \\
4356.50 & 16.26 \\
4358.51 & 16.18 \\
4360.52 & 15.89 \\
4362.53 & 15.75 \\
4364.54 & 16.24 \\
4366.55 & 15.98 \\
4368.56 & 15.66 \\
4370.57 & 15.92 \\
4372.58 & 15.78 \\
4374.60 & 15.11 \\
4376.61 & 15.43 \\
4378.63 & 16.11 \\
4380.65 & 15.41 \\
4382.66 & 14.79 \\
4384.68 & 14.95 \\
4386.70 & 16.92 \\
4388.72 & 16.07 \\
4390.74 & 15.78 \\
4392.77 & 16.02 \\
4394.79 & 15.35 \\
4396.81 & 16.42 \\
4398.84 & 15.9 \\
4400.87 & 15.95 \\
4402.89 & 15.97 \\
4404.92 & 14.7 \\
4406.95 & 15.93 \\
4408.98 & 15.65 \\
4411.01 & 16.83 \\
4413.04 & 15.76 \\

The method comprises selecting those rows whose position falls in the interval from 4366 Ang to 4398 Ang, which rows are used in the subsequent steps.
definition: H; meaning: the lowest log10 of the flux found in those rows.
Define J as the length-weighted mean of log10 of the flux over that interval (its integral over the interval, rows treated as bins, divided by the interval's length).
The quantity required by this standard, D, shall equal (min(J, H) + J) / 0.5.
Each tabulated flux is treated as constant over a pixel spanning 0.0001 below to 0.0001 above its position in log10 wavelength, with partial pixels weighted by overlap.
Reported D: 4.73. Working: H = 1.17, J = 1.20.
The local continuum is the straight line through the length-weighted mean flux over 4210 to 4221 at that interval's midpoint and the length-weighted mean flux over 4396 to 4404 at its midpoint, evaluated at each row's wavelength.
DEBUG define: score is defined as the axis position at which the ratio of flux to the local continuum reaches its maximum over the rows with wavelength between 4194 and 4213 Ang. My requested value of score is 4206.67 Ang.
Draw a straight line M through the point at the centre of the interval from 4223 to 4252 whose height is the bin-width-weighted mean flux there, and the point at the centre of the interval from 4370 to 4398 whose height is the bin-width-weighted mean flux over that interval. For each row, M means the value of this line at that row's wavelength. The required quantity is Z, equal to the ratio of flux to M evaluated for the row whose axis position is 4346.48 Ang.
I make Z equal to 0.98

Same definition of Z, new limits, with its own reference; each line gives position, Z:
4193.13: 0.96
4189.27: 1.04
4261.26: 1.00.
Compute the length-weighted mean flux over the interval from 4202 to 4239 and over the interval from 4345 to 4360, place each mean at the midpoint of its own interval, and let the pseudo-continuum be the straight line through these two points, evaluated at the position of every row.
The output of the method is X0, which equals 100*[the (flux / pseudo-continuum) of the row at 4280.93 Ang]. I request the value 97.1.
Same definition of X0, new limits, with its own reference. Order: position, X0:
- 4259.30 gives 100.0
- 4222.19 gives 98.3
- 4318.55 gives 107.2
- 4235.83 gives 99.7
